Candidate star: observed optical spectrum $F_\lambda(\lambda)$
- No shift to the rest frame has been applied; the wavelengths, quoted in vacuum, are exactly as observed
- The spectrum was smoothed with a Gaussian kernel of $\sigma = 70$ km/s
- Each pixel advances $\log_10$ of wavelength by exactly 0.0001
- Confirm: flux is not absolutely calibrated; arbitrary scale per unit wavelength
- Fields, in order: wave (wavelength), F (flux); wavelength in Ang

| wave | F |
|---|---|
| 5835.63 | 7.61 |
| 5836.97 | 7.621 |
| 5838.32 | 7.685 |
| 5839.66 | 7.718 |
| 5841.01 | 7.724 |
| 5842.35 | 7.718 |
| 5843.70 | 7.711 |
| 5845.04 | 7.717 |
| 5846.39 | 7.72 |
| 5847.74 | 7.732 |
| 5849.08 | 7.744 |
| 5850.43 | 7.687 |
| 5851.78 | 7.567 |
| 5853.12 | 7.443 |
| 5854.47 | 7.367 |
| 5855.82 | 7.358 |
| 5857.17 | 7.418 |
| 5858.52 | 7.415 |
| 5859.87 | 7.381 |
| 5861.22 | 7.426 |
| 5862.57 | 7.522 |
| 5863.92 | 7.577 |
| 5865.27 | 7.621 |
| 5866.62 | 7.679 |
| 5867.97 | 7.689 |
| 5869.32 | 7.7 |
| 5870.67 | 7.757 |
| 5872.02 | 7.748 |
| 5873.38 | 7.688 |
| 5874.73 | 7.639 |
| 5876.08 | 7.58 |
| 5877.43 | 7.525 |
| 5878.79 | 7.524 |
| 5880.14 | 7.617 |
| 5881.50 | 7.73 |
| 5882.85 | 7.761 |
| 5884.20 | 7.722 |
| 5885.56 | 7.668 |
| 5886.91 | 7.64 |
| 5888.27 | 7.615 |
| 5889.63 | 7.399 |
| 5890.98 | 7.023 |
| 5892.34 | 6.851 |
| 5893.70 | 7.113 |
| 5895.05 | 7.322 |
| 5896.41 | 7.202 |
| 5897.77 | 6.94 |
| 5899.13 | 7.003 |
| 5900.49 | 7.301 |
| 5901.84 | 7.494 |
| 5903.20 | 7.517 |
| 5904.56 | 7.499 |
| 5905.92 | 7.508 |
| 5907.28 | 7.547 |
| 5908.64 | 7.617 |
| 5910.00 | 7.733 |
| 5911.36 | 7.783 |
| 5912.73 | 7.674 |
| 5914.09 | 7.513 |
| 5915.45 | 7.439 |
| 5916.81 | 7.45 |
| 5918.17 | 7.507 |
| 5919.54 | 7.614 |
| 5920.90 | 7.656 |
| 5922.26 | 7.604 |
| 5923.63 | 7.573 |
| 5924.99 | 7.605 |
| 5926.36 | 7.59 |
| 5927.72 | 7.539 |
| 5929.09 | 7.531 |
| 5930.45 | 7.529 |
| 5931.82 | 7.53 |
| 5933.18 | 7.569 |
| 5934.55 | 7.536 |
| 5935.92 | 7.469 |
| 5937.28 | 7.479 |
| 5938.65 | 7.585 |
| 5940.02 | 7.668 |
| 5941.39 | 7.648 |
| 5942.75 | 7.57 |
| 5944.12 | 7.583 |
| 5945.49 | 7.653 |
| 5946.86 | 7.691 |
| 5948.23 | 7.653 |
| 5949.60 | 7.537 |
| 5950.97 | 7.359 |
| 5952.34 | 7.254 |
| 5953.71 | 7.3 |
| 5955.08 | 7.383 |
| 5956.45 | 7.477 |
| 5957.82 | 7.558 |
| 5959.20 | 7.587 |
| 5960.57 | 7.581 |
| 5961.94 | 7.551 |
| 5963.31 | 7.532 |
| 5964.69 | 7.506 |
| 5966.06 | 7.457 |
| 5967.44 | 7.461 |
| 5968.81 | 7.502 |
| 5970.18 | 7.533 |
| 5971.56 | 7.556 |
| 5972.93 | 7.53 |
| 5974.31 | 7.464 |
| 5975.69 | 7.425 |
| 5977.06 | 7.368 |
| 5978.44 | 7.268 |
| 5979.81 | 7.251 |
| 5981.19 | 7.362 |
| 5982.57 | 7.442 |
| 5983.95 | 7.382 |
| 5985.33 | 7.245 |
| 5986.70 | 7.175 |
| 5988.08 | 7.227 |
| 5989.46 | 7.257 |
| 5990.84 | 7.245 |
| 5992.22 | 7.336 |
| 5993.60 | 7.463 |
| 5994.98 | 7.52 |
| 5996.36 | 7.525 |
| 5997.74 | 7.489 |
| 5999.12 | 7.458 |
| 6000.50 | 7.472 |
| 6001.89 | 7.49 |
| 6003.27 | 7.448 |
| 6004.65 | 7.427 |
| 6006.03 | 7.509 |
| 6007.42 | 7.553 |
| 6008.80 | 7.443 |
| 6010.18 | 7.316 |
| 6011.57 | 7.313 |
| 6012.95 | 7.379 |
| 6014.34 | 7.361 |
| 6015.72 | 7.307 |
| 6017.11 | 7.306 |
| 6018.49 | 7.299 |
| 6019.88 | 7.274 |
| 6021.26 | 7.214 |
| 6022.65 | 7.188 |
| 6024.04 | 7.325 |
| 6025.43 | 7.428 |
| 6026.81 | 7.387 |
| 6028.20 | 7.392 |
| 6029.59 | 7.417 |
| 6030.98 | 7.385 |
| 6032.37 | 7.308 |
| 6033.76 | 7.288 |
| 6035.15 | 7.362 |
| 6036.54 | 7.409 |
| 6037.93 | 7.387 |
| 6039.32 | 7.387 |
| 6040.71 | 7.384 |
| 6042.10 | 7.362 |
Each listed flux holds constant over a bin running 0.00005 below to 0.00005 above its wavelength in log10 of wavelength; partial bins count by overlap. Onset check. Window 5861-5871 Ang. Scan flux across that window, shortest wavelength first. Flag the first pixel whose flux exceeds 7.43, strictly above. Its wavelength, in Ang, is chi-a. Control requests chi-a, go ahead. 5862.57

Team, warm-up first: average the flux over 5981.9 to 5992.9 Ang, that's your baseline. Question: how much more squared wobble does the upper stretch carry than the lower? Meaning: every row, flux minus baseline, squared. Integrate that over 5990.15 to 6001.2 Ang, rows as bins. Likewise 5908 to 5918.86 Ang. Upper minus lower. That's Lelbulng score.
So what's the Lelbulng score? -0.8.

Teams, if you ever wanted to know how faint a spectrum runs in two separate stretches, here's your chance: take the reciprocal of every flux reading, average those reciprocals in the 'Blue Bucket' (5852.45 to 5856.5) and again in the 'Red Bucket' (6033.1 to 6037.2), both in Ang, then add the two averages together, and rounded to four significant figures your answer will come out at 0.2713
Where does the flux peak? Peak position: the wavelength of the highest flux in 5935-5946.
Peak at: 5940.02 Ang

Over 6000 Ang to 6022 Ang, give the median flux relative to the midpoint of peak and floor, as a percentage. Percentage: 99.8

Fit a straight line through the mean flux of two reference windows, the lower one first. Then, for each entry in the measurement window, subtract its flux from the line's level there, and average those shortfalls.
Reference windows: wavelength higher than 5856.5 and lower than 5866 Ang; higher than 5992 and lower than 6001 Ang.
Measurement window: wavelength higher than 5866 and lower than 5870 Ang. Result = -0.21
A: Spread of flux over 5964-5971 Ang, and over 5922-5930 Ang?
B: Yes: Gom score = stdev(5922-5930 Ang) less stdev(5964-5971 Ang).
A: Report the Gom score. 0.00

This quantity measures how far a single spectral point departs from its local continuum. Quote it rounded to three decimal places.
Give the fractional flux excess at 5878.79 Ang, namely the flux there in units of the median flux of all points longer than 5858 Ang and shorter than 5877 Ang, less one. -0.014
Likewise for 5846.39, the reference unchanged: 0.012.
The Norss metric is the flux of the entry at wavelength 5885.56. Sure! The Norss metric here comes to 7.668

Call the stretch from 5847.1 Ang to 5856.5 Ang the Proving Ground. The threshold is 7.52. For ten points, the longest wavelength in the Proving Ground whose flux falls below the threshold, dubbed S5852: 5855.82 Ang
